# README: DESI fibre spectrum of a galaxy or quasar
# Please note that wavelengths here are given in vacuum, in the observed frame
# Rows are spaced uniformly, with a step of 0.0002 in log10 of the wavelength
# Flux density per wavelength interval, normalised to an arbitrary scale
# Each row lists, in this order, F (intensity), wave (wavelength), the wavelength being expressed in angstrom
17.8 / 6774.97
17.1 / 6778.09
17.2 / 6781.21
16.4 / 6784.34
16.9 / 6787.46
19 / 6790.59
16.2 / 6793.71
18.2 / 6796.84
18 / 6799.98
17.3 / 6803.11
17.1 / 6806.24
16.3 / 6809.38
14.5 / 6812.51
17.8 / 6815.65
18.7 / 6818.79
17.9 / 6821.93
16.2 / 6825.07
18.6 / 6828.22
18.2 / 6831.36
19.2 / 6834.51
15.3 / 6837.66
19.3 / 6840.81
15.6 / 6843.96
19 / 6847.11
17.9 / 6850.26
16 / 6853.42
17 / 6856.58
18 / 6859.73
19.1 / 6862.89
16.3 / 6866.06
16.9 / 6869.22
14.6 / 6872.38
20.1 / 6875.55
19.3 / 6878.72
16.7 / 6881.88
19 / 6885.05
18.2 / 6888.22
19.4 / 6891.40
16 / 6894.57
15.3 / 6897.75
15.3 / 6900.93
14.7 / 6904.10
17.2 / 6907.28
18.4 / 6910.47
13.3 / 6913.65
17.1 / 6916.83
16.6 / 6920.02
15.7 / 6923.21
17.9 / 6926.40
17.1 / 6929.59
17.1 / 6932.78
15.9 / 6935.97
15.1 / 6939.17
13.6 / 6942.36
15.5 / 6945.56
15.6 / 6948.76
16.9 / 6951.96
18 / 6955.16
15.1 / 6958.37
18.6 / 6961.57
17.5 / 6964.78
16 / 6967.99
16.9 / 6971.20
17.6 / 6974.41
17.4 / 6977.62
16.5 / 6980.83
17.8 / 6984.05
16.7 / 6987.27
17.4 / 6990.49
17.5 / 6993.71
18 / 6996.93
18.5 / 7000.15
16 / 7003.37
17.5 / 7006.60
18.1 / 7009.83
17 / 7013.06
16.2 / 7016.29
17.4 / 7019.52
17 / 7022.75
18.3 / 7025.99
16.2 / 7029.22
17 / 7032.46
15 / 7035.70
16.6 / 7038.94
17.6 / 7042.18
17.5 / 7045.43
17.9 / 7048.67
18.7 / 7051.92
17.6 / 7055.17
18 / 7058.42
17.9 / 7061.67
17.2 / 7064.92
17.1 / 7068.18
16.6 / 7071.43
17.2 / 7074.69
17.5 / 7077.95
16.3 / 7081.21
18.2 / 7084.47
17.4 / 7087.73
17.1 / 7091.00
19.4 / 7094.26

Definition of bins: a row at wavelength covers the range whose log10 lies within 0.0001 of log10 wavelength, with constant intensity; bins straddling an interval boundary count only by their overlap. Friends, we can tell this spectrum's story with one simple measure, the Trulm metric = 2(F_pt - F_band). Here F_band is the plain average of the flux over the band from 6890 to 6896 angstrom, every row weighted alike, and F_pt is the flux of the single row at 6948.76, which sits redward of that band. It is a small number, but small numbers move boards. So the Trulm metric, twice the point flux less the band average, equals -4.2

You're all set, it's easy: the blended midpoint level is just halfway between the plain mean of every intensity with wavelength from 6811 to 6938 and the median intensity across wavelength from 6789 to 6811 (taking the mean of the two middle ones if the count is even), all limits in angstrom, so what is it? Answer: 17.23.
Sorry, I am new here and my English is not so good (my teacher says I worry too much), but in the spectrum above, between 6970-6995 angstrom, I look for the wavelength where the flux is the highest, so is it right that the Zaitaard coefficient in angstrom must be 6984.05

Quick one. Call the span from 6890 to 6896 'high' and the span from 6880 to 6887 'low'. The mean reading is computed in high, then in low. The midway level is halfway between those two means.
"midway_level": 17.8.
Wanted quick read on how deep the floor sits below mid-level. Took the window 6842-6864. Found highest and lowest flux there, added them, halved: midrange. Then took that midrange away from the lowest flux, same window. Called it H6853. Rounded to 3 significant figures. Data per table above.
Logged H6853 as -1.75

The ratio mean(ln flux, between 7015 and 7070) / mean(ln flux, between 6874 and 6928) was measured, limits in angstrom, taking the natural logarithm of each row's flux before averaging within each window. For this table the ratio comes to 1.01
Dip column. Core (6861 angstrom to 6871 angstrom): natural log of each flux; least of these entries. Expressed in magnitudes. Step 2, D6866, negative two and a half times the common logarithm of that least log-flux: -1.11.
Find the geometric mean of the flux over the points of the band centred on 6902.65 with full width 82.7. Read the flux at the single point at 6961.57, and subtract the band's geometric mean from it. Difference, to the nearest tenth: 1.9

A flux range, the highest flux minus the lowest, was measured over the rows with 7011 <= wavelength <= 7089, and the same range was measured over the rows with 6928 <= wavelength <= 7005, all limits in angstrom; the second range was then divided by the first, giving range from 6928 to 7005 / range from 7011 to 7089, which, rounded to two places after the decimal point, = 1.35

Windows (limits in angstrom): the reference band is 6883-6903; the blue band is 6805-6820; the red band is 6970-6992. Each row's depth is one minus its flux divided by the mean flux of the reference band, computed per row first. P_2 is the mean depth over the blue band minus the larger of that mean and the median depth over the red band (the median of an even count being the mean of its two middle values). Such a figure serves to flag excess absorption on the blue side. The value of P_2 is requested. 0.000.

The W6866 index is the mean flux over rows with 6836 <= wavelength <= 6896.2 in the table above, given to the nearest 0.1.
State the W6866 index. 17.6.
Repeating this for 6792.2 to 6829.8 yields 17.2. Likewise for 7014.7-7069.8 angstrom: 17.2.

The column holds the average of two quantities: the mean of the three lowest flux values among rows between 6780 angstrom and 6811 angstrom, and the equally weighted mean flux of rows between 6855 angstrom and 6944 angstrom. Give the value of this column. 16.6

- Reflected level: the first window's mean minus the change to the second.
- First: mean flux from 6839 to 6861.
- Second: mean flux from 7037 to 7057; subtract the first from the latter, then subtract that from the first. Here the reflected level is 17.4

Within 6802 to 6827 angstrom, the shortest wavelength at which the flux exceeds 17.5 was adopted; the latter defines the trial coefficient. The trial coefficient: 6815.65 angstrom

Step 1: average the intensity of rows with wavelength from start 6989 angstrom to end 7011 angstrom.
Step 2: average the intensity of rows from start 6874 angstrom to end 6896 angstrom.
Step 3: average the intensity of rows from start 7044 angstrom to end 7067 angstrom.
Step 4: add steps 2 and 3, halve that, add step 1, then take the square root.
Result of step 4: 5.973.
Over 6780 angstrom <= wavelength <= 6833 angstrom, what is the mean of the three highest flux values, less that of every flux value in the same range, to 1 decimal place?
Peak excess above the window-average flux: 1.4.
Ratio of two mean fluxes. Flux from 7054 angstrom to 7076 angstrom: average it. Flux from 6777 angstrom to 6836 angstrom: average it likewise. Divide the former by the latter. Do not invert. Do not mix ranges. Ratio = 1.00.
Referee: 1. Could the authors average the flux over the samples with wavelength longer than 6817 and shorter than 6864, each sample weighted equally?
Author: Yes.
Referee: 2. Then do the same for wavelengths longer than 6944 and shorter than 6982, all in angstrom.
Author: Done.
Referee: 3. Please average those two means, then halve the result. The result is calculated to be 8.63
